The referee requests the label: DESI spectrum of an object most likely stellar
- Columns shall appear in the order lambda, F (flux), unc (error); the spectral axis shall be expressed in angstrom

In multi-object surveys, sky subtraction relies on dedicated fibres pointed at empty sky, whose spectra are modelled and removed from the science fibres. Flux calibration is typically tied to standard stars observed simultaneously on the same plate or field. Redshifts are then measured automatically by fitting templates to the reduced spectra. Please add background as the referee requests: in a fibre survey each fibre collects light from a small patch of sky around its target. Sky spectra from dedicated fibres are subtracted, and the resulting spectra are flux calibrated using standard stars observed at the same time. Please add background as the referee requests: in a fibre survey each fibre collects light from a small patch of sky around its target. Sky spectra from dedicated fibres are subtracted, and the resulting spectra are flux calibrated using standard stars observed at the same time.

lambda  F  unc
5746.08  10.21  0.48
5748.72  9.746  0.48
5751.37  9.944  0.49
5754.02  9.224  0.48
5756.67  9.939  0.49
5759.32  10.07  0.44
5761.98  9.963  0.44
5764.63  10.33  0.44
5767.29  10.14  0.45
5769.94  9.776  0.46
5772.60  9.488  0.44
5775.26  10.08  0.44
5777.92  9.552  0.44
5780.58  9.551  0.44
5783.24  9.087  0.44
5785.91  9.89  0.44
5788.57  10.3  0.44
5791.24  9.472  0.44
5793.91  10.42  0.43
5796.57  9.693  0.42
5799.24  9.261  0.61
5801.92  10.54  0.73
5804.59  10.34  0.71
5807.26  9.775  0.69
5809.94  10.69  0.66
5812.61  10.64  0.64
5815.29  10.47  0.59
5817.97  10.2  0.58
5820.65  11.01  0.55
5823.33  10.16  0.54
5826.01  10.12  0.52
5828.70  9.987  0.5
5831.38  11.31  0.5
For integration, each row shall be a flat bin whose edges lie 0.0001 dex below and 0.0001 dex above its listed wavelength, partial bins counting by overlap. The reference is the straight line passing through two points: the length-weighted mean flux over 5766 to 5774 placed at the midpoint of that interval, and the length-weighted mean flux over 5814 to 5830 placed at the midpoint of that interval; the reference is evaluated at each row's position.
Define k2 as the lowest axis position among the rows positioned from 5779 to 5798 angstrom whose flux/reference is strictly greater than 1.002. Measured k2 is 5788.57 angstrom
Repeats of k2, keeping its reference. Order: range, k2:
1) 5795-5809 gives 5801.92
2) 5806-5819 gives 5809.94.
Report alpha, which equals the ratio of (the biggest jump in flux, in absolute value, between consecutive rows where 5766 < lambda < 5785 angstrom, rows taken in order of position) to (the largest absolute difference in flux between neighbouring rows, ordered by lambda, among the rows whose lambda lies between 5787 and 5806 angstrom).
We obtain 0.5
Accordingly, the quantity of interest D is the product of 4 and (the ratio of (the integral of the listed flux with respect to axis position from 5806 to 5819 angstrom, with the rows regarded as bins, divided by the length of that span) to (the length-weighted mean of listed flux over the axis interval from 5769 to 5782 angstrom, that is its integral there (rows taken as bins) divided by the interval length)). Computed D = 4.28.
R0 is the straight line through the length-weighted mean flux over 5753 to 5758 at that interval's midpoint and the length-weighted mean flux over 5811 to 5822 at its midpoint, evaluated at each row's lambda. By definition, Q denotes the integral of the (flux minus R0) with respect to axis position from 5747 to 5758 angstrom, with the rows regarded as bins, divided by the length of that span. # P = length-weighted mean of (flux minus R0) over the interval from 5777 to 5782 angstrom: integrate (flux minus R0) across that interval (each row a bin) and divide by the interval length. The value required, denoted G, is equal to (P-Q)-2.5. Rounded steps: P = -0.45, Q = 0.17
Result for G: -3.1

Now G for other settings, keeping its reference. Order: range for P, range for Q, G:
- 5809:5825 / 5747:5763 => -2.8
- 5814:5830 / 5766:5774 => -2.8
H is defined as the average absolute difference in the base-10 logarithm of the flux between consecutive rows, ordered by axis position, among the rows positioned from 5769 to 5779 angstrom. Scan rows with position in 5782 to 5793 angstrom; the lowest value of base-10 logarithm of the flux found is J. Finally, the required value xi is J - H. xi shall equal 0.938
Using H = 0.021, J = 0.96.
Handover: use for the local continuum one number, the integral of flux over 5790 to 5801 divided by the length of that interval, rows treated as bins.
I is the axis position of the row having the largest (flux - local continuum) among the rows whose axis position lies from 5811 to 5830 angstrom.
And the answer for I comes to 5820.65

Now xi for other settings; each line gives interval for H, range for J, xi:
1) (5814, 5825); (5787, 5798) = 0.950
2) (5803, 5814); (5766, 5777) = 0.955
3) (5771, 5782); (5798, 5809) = 0.950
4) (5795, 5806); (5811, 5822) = 0.980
